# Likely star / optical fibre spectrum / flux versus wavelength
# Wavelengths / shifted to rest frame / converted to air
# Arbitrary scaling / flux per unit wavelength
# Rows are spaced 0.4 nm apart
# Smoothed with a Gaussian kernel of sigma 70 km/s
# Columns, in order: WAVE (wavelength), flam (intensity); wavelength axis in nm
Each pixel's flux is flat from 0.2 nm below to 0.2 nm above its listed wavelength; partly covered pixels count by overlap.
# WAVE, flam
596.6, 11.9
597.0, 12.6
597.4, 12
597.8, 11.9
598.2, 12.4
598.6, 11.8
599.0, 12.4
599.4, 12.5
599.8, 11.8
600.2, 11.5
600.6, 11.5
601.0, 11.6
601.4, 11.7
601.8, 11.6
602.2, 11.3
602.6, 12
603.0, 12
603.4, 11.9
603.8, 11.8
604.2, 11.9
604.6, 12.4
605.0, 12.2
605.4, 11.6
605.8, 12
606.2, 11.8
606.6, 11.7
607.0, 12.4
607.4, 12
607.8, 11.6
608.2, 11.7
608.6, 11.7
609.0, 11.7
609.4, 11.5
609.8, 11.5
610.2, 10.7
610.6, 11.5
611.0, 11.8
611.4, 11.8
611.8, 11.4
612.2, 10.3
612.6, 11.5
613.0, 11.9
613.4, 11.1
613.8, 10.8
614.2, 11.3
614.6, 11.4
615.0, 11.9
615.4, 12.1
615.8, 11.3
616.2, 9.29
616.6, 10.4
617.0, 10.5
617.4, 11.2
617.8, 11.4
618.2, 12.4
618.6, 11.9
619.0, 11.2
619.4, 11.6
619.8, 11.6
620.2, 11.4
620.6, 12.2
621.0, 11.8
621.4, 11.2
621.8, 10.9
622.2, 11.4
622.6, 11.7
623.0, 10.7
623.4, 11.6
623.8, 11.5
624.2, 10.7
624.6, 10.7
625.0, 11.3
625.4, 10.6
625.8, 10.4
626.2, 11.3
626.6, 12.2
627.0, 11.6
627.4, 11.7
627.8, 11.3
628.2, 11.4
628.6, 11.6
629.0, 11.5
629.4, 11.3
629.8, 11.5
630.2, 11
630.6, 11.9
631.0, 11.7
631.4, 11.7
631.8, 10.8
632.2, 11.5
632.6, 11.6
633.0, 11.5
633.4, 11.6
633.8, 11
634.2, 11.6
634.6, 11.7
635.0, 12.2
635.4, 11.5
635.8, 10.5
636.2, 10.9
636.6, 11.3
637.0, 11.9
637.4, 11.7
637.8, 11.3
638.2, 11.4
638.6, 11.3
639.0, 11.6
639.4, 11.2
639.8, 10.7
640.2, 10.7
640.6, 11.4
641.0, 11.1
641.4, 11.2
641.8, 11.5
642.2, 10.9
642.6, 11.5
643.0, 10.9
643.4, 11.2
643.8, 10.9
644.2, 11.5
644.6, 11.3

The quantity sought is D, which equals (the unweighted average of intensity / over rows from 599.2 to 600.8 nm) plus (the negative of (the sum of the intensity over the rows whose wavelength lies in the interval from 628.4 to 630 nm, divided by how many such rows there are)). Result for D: 0.35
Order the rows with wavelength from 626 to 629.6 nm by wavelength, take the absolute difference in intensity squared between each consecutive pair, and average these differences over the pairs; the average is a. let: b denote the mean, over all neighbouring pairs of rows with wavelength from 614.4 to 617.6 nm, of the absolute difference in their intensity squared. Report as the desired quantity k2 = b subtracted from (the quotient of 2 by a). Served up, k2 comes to -16.3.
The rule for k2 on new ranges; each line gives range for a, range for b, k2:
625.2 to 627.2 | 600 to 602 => -1.6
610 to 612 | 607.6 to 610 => -1.2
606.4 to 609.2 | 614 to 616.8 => -16.5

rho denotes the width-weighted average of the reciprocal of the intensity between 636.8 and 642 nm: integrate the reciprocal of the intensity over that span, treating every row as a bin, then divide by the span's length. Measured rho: 0.0885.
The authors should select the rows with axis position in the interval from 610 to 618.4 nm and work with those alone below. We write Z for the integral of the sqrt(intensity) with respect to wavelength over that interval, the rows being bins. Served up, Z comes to 28.1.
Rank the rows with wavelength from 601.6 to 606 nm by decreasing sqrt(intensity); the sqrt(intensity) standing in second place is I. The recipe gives 3.49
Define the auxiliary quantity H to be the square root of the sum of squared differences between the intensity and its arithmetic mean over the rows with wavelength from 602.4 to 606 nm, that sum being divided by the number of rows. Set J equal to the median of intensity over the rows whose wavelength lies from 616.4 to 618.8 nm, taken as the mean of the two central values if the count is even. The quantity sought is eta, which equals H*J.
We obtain 2.4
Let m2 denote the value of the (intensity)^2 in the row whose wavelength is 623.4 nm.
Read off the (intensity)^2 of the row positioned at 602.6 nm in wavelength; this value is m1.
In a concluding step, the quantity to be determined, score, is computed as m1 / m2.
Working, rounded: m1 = 144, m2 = 135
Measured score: 1.07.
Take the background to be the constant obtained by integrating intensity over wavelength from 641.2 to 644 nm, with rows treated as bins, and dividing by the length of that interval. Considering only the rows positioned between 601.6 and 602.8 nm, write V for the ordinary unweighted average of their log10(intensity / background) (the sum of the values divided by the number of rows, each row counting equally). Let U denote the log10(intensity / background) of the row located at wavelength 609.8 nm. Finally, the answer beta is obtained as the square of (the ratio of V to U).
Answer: 1.9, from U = 0.013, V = 0.0180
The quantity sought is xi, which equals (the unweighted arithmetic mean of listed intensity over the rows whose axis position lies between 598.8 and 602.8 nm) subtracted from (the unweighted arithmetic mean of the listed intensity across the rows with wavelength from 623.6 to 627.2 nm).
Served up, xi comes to -0.65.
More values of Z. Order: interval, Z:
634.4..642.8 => 28.2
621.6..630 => 28.2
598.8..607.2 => 29.0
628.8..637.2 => 28.4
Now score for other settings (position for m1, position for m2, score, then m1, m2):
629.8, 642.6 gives 1.00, 132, 132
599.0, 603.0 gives 1.07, 154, 144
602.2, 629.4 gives 1.00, 128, 128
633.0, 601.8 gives 0.98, 132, 135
